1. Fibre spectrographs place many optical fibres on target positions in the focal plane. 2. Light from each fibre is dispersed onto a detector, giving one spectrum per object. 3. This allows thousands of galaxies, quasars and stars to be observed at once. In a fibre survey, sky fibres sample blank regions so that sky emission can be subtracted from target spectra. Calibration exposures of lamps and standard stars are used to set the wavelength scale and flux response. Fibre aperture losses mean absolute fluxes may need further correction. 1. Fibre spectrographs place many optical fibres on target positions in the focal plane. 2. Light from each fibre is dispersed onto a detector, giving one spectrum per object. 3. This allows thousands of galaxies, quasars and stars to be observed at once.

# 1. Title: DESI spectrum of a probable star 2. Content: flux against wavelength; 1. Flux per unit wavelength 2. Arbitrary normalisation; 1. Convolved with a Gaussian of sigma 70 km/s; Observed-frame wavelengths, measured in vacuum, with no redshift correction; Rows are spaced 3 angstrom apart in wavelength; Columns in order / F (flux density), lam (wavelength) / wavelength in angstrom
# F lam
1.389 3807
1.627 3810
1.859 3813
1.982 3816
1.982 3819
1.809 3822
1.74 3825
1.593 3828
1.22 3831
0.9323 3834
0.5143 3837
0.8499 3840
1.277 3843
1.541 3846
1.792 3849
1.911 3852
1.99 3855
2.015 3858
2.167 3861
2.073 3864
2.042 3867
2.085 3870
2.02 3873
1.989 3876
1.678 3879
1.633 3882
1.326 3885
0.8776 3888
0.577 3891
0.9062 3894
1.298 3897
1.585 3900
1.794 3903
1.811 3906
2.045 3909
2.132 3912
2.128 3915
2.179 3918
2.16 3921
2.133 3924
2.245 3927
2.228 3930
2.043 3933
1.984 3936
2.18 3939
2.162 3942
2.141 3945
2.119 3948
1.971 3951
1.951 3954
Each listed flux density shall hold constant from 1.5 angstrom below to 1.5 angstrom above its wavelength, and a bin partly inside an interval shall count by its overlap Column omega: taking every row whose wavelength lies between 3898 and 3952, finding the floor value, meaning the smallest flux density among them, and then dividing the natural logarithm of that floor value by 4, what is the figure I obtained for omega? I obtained 0.12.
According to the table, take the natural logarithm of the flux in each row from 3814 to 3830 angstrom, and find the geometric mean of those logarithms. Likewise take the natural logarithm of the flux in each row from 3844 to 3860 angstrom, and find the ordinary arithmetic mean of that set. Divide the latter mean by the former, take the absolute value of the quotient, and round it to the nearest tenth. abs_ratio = 1.0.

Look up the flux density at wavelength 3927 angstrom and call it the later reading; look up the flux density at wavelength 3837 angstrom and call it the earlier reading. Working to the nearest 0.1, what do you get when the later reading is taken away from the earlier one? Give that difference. -1.7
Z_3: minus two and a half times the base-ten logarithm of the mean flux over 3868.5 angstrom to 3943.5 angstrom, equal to -0.64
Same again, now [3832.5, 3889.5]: -0.52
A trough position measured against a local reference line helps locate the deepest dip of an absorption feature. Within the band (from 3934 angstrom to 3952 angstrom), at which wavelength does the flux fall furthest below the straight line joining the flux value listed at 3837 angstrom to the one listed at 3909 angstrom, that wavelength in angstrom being 3951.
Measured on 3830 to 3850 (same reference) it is 3837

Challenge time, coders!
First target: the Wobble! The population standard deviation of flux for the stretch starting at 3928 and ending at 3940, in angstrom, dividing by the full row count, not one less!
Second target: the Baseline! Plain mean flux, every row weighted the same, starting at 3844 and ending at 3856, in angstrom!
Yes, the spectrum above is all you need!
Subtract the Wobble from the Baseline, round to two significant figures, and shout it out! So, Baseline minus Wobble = 1.7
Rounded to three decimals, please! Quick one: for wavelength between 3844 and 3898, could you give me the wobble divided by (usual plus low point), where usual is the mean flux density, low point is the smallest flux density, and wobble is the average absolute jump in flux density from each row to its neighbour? 0.079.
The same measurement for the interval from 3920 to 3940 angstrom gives 0.024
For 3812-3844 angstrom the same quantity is 0.121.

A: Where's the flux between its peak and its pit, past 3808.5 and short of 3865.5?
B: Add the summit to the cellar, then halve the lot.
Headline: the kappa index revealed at 1.34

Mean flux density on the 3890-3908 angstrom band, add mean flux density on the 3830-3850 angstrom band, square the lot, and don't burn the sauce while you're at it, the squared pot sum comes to 6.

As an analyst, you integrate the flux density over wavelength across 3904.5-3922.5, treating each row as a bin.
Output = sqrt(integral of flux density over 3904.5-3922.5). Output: 6.11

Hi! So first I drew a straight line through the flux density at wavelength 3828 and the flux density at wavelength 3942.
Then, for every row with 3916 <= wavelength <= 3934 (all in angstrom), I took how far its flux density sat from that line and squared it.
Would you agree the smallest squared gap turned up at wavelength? 3924 angstrom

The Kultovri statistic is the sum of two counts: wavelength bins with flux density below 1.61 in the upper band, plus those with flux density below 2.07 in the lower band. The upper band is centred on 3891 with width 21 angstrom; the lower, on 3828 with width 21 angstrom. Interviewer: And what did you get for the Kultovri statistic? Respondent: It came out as 13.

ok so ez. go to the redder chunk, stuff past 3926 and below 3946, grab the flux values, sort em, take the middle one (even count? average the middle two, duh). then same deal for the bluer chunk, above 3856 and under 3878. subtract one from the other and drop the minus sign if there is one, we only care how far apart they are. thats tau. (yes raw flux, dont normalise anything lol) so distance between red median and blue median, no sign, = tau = 0.12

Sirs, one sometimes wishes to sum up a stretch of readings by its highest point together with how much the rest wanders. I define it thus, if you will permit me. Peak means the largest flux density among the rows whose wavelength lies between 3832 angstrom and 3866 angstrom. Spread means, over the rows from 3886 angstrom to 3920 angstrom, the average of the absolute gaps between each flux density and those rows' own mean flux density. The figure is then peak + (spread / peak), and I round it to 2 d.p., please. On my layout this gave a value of 2.39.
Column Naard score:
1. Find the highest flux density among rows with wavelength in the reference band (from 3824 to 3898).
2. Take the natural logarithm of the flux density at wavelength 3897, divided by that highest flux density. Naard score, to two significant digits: -0.51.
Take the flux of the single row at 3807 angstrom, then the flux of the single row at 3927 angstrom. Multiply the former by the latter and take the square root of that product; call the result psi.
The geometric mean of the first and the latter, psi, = 1.77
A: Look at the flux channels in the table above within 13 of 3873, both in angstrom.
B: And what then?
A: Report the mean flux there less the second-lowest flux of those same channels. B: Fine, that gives 0.26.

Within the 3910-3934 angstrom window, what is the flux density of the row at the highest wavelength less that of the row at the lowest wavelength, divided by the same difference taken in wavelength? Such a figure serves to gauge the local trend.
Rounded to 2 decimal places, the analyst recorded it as 0.00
